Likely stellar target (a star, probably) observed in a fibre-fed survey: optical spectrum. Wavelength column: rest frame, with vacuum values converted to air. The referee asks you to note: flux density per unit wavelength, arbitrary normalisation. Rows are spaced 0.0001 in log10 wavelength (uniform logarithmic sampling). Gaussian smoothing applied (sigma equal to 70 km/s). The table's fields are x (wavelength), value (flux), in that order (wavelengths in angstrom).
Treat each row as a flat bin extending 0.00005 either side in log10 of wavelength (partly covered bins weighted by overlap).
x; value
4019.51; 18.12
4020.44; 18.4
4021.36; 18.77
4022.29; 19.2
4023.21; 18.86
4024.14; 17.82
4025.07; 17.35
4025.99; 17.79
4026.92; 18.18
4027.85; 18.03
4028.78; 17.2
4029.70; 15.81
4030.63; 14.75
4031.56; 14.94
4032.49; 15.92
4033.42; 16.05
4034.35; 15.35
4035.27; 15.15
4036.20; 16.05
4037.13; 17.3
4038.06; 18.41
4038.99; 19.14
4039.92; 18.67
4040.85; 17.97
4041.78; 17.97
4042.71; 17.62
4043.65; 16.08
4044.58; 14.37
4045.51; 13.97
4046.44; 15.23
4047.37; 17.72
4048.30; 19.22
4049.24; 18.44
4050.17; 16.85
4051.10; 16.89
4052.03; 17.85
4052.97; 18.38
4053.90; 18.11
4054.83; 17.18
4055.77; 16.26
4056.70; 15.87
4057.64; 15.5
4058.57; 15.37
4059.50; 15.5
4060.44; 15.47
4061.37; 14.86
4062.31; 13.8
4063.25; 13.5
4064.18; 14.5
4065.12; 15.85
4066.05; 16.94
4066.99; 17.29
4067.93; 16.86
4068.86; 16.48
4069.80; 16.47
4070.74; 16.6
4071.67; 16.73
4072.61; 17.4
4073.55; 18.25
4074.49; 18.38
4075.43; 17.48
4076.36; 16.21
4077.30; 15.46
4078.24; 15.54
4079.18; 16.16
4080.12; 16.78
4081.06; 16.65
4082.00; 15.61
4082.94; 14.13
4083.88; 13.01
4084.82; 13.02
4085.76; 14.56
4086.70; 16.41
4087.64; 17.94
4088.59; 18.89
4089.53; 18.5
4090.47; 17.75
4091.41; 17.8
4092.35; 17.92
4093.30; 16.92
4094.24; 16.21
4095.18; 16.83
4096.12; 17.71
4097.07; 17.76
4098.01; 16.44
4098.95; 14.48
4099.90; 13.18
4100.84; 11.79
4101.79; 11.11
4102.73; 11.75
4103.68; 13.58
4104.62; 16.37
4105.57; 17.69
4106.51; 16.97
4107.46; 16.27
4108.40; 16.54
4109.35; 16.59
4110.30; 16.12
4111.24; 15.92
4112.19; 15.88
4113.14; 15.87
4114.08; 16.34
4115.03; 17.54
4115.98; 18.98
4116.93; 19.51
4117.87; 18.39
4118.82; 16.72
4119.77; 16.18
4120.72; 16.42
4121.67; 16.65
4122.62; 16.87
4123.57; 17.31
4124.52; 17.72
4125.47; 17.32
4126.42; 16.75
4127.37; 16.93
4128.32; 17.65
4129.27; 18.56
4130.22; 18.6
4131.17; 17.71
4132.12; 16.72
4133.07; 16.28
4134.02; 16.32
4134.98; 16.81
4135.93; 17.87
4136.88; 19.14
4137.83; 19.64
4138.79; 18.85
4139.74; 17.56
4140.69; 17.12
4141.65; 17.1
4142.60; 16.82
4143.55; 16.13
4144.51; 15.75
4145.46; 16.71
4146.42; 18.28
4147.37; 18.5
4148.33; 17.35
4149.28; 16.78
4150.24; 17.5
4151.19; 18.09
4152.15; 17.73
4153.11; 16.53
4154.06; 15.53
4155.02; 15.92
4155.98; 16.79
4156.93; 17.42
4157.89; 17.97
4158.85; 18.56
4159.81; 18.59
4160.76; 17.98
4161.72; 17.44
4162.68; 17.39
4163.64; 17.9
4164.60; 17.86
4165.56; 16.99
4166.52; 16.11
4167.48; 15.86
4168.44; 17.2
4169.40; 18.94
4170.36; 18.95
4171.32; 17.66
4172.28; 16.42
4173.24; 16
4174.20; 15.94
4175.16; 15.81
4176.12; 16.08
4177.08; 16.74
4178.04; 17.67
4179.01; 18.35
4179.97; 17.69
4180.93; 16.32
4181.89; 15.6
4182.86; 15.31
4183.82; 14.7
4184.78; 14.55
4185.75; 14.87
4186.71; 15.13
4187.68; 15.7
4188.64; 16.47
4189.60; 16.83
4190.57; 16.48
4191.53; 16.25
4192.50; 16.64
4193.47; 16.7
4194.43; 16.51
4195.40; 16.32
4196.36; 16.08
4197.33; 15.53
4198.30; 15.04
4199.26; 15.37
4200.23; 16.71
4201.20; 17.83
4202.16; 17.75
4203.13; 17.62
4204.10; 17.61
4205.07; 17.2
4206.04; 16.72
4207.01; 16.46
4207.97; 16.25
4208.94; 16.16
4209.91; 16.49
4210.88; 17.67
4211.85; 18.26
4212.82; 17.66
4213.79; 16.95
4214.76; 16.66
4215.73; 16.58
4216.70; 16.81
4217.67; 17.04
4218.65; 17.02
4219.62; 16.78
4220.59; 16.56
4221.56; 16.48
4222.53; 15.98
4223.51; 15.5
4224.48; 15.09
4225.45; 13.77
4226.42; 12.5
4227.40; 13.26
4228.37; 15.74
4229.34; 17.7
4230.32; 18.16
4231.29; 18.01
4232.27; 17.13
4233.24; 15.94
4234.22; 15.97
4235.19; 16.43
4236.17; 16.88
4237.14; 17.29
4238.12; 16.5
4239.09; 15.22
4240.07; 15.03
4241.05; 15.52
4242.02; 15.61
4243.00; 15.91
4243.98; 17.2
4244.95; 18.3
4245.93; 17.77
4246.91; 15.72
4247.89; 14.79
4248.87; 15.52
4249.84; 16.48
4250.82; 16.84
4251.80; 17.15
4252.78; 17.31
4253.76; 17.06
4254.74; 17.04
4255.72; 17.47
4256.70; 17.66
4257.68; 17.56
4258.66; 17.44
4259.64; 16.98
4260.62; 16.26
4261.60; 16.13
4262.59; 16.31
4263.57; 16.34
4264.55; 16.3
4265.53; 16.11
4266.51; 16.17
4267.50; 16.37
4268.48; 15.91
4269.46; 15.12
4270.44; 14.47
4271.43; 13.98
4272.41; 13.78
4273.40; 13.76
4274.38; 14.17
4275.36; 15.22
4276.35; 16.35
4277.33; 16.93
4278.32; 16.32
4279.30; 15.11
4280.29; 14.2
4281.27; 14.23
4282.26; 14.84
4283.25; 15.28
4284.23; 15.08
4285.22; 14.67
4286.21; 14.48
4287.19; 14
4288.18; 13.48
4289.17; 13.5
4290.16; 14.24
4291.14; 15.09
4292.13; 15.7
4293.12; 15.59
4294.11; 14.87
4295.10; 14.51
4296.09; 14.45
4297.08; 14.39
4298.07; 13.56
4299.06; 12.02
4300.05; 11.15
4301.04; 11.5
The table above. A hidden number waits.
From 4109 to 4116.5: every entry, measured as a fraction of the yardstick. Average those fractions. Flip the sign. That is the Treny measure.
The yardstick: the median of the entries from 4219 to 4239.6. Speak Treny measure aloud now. -1.01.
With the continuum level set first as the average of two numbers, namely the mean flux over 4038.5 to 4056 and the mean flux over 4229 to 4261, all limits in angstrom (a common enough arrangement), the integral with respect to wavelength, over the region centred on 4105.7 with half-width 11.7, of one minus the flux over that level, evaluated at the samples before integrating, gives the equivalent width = 1.5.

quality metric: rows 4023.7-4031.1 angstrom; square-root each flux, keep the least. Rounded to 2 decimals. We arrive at 3.84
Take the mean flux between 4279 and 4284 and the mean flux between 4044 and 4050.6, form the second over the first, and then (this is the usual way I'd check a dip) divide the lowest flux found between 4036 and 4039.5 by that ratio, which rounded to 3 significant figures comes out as 14.3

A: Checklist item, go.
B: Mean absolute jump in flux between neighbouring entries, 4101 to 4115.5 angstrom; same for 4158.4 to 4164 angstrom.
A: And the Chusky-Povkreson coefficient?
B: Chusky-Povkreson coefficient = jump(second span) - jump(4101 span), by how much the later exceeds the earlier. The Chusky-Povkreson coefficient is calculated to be -0.4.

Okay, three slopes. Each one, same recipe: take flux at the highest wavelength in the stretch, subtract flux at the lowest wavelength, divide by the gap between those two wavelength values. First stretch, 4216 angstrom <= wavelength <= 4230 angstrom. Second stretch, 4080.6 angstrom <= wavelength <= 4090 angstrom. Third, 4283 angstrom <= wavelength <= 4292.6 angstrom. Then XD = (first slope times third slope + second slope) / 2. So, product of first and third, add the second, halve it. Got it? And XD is 0.11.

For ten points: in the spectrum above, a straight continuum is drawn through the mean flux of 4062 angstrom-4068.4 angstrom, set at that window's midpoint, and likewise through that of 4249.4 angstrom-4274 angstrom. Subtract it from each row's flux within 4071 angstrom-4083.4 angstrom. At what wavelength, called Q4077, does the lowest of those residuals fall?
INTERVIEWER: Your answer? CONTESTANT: 4082.94 angstrom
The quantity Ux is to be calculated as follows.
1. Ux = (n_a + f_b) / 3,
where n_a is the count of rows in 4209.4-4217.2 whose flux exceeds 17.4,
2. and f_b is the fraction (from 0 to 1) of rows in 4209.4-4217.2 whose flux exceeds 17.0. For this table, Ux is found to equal 1.1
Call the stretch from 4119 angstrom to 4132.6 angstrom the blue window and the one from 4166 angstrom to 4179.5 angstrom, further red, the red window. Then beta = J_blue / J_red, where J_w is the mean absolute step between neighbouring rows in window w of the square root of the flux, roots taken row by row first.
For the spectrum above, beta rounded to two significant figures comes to 0.69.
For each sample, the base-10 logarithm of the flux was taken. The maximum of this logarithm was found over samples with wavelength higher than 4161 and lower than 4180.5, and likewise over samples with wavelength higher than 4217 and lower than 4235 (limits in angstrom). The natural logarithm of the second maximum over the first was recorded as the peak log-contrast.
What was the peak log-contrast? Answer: -0.015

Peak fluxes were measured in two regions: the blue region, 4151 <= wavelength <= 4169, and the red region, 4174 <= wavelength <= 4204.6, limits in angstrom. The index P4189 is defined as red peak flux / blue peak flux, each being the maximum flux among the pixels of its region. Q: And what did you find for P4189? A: 0.99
